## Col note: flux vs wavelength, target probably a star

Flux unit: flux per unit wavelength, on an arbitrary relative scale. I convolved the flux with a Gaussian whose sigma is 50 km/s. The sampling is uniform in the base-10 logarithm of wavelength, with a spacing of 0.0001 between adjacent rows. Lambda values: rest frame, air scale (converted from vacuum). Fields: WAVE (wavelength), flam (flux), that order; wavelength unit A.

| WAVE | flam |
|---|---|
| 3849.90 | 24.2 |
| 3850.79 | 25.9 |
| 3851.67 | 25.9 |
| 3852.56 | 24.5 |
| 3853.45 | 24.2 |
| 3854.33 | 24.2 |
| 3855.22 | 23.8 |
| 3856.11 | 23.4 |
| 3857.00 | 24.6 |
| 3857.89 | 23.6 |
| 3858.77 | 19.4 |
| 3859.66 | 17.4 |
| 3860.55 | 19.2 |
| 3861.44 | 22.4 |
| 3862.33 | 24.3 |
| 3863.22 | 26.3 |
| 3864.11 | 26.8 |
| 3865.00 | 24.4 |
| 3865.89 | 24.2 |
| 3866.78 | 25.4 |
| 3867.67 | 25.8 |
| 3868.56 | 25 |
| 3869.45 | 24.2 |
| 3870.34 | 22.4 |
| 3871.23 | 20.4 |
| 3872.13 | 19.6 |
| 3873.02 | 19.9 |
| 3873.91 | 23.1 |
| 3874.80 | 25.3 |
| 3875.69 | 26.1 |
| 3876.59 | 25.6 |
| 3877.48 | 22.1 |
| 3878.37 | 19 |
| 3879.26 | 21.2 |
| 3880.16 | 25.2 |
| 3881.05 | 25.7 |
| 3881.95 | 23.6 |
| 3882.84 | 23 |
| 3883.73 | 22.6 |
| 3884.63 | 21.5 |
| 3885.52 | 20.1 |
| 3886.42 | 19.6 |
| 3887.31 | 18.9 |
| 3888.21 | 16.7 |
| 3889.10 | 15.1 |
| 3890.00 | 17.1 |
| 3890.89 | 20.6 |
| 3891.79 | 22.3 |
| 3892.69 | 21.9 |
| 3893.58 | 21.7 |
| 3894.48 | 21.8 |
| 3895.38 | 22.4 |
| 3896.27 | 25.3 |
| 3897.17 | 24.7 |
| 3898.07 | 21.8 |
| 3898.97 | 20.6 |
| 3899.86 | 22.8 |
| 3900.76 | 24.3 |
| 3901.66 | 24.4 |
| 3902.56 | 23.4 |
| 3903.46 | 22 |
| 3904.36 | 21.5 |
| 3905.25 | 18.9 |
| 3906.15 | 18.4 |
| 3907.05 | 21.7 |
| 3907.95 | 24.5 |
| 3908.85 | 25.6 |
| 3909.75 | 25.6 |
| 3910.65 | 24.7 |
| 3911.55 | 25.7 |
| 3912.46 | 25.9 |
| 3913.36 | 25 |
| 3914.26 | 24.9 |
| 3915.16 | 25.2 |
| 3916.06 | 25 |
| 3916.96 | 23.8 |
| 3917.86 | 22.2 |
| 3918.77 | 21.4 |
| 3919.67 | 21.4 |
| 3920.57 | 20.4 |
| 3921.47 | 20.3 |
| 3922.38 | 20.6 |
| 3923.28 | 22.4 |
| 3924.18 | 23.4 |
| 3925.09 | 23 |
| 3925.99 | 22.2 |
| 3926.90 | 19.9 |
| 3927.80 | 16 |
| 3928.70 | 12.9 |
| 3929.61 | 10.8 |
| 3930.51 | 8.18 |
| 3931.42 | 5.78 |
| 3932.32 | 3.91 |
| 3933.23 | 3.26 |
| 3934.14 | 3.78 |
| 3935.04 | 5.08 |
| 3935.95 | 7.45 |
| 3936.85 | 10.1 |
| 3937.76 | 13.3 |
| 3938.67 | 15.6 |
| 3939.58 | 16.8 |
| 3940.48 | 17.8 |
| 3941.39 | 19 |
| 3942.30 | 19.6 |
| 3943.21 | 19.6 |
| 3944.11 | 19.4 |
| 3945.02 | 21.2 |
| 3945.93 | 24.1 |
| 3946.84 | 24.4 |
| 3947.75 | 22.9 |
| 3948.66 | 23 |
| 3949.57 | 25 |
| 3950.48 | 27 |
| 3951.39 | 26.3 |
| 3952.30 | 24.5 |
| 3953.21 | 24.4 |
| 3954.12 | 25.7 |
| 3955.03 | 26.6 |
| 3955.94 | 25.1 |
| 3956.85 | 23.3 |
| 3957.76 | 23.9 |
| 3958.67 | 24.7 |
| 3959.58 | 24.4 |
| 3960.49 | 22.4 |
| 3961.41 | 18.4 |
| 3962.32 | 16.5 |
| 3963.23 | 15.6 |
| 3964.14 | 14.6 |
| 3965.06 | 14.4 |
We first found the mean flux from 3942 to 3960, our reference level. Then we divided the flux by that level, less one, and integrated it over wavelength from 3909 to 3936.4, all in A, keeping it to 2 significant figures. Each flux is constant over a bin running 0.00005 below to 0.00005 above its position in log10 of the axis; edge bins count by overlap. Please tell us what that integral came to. -6.6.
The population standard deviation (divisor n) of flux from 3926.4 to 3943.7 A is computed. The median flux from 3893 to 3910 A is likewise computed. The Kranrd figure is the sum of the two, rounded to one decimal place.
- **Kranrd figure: 28.3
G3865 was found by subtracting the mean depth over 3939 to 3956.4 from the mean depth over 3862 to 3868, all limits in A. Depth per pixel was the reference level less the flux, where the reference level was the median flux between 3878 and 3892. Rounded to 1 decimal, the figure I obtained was -2.6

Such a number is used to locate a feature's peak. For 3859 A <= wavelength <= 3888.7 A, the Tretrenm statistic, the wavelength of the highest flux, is 3864.11 A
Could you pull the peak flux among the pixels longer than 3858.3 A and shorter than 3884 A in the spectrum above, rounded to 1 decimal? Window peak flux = 26.8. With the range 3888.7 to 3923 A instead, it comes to 25.9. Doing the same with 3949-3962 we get 27.0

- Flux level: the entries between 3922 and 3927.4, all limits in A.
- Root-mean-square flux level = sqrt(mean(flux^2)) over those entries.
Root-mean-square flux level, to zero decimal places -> 22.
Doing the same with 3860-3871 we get 24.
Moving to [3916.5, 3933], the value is 19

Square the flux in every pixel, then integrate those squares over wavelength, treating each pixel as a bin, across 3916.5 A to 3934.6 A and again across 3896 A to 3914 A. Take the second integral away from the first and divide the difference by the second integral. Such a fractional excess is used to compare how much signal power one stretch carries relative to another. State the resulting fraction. -0.4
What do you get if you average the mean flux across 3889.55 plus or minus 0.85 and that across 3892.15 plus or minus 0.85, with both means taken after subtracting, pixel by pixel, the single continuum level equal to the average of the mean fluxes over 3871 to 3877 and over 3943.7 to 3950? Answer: -4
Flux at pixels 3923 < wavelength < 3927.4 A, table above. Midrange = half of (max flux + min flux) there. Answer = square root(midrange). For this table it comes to 4.65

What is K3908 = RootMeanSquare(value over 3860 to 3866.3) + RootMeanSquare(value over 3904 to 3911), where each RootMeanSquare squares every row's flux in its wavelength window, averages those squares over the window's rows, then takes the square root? 46.8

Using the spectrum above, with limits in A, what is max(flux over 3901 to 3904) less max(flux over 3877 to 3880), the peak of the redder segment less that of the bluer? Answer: 2.3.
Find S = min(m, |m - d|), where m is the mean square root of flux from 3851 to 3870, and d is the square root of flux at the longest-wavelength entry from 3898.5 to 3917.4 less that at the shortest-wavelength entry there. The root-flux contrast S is 4.53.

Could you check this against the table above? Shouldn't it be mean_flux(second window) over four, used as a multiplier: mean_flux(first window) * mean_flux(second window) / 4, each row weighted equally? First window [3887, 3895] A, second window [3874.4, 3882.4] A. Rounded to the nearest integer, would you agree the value 116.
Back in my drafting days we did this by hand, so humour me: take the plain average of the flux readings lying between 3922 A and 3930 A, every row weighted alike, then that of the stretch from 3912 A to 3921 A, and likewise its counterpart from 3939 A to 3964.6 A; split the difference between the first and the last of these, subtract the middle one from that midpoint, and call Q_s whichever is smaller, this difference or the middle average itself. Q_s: -3.0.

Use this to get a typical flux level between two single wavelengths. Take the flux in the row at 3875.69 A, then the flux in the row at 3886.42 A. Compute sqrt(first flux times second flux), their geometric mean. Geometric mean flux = 22.6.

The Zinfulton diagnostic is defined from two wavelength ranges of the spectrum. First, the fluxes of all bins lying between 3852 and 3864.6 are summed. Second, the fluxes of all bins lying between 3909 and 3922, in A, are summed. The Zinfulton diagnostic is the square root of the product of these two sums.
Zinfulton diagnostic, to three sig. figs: 328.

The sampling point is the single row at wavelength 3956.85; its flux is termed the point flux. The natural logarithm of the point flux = 3.15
